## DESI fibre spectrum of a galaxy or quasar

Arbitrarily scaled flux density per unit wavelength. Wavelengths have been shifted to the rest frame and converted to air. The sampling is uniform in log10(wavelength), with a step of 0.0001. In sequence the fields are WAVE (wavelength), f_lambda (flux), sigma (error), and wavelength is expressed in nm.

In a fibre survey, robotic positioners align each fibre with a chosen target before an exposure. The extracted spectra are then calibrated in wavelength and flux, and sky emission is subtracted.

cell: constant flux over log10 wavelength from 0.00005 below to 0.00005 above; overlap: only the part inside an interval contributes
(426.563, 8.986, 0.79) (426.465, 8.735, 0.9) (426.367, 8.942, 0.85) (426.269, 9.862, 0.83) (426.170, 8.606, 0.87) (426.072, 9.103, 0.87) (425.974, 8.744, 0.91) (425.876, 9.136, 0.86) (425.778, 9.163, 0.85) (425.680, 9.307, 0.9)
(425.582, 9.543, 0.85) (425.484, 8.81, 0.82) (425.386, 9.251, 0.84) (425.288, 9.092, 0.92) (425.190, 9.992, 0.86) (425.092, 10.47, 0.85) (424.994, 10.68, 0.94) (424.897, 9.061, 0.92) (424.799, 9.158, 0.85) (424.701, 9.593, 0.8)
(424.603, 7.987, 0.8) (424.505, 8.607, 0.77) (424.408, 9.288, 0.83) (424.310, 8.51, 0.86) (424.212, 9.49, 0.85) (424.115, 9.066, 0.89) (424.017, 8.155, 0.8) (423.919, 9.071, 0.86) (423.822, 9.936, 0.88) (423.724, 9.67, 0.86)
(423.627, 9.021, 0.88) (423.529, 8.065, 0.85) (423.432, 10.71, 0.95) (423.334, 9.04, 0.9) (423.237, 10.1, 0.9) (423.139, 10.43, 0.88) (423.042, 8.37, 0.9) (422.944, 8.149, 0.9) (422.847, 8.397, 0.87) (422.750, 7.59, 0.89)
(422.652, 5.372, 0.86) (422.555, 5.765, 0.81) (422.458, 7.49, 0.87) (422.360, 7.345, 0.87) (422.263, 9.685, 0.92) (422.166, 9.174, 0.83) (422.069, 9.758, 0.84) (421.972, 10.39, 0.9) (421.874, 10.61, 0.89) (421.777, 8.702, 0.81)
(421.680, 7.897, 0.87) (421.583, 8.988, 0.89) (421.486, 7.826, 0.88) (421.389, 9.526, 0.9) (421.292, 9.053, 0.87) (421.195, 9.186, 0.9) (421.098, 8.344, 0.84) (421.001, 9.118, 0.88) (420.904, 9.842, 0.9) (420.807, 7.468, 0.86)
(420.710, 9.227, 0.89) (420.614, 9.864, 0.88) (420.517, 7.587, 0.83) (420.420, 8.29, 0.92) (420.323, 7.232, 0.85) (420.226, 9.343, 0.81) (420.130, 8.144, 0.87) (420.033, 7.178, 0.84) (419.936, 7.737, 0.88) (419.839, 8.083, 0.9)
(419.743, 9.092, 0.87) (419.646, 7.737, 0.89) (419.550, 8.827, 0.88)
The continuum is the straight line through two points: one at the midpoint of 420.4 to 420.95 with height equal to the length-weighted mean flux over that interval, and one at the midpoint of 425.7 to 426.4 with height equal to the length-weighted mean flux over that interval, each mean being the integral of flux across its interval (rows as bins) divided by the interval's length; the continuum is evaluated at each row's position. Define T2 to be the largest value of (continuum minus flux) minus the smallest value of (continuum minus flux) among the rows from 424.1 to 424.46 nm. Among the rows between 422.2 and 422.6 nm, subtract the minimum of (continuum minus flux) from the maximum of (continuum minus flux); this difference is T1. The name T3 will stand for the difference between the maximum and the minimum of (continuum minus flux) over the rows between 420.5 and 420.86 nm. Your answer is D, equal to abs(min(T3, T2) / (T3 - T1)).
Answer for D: 0.6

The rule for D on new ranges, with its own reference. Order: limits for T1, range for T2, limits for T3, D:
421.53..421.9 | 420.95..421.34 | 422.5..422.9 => 2.7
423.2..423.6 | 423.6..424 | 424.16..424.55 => 0.5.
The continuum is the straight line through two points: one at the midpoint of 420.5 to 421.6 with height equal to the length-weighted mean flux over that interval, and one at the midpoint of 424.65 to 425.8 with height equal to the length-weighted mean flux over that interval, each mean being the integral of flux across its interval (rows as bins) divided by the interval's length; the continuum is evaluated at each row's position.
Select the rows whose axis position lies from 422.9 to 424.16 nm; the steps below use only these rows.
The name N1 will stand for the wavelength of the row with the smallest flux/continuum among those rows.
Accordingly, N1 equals 423.529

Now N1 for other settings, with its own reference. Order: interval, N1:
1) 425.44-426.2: 426.170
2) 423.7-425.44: 424.603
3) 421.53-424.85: 422.652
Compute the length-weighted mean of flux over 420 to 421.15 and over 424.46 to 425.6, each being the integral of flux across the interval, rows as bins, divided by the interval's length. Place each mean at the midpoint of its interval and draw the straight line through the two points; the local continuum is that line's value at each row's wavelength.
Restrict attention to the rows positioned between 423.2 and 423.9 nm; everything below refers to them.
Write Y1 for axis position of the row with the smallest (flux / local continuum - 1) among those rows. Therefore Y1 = 423.529 nm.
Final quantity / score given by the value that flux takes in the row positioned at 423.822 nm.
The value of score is 9.936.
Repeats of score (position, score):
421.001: 9.118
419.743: 9.092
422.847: 8.397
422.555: 5.765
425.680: 9.307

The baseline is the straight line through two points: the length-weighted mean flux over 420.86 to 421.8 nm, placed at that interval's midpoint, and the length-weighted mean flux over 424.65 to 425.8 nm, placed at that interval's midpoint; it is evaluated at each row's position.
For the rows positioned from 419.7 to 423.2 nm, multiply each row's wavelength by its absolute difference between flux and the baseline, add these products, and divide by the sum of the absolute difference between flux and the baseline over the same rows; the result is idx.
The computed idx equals 421.70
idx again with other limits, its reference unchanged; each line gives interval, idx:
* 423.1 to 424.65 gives 423.82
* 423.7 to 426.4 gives 425.06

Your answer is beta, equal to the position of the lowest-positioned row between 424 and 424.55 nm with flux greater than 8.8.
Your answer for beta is 424.115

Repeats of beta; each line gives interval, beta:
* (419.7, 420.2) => 419.743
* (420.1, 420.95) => 420.226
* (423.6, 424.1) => 423.627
